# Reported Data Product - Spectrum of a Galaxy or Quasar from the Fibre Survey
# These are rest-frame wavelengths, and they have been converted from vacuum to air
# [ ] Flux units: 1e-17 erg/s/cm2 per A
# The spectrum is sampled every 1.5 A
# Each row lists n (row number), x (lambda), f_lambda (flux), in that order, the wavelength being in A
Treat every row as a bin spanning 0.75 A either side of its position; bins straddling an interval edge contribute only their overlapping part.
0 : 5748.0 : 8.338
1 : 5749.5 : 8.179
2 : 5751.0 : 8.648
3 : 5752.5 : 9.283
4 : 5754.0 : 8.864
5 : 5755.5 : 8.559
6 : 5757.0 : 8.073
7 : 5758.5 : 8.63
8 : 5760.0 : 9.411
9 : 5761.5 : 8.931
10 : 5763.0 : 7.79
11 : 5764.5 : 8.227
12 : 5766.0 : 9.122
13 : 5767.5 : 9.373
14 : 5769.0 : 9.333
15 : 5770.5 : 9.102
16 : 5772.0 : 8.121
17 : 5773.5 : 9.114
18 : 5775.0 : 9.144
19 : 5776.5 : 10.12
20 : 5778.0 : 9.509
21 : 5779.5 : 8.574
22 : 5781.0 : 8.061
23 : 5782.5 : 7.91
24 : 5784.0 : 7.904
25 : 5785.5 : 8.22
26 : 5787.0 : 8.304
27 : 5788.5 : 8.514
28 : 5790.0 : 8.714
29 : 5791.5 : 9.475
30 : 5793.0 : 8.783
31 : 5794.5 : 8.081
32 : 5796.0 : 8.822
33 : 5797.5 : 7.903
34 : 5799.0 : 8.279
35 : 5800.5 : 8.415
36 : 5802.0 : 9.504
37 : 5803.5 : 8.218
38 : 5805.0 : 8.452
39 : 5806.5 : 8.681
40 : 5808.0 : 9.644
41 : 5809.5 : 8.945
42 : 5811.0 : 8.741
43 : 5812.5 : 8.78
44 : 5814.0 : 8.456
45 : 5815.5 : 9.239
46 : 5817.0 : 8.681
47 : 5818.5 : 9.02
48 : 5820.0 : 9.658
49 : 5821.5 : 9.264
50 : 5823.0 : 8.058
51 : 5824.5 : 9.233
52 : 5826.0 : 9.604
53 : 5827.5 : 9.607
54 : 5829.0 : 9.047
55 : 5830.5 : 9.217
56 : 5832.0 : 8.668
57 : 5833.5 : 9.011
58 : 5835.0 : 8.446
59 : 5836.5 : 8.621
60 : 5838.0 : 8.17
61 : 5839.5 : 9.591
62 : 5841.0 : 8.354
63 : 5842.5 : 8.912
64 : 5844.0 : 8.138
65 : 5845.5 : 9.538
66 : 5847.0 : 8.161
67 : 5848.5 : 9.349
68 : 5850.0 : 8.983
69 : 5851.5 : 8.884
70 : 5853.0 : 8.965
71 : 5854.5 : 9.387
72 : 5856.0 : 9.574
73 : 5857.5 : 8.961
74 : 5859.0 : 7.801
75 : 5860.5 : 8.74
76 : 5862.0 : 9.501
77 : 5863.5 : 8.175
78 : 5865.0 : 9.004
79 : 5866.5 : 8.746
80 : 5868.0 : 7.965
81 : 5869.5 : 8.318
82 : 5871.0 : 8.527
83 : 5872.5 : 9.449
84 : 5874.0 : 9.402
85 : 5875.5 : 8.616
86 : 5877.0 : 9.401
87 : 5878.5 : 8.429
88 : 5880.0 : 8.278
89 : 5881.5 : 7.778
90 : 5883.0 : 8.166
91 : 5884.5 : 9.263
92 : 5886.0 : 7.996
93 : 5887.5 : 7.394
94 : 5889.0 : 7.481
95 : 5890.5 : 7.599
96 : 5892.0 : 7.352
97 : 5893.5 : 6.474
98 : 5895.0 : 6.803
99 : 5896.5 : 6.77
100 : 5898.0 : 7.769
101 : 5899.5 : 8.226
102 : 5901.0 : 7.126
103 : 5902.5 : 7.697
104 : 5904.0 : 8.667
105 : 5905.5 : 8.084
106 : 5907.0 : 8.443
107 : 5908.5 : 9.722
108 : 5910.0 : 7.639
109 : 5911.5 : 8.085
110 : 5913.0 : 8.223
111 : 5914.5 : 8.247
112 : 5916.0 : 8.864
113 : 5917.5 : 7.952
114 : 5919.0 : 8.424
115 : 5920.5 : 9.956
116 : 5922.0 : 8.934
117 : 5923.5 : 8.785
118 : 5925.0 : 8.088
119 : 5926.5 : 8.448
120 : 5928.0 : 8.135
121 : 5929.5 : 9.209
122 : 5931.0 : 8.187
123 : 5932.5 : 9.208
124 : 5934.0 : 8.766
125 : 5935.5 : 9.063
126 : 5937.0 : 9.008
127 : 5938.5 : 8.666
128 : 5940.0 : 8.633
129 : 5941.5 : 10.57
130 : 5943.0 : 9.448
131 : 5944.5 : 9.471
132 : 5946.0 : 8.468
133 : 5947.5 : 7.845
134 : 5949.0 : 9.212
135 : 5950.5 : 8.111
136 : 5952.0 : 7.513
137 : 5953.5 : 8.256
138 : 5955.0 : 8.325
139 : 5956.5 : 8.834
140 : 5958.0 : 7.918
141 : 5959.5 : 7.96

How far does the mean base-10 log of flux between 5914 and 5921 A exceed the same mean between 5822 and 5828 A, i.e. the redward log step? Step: -0.022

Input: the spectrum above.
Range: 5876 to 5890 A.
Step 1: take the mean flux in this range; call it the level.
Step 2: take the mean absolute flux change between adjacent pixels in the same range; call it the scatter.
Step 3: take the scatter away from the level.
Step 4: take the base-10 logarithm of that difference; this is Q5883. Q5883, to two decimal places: 0.88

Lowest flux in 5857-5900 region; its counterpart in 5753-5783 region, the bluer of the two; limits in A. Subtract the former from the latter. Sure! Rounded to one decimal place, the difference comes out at 1.3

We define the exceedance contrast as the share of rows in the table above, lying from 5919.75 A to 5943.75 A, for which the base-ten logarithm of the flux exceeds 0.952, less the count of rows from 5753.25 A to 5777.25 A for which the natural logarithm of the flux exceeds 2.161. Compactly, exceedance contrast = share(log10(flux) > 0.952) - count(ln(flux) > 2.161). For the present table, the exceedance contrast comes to -9.6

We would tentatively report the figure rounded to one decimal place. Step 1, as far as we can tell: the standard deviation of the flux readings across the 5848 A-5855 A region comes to 0.2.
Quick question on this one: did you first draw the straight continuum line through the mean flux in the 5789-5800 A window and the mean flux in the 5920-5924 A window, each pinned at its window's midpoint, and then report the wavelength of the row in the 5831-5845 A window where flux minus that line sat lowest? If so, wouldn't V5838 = 5844.0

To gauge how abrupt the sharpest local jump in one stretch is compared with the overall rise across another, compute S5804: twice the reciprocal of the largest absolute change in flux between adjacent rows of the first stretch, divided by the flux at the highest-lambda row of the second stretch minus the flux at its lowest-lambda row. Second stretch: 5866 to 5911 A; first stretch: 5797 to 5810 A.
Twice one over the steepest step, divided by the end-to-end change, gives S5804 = -1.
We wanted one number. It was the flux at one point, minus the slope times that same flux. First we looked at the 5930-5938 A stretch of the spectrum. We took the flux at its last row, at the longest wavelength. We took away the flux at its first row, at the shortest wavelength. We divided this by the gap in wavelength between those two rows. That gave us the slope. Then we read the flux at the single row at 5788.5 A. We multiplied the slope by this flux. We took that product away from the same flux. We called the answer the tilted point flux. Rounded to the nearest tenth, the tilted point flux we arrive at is 7.3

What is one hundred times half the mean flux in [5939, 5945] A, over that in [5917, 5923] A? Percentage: 54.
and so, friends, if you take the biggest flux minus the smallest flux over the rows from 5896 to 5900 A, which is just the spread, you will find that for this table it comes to 1.5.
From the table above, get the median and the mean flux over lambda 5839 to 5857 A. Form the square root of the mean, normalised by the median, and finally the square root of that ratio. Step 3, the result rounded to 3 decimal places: 0.578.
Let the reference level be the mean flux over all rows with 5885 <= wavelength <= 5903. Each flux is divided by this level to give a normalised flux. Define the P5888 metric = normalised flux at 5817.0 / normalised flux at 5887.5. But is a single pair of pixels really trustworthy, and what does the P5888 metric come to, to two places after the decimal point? 1.17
